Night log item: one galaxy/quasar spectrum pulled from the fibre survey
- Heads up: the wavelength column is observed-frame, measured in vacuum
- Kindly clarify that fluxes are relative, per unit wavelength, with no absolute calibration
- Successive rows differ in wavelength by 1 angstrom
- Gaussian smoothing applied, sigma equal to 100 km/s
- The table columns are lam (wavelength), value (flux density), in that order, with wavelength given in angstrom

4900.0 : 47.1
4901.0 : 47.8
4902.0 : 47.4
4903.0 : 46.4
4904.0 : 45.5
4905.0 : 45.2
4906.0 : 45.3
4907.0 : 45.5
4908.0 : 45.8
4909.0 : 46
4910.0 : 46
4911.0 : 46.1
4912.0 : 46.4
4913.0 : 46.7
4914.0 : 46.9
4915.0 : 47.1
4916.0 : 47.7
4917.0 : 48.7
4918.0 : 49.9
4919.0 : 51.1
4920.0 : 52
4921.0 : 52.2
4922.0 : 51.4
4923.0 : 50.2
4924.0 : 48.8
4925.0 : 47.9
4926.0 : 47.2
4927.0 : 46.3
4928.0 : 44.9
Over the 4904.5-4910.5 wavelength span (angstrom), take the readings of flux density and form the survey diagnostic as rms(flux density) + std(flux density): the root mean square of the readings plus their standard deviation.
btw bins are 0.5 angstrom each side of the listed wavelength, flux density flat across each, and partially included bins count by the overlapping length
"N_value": 46.0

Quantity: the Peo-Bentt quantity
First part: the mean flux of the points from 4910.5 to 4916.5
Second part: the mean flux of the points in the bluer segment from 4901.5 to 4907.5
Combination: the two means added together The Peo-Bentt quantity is 93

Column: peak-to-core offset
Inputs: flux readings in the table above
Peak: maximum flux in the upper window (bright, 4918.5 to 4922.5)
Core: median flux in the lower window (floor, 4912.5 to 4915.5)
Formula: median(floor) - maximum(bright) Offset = -5.3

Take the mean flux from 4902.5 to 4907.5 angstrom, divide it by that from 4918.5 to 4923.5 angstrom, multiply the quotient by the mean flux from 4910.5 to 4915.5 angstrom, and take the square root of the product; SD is 6.43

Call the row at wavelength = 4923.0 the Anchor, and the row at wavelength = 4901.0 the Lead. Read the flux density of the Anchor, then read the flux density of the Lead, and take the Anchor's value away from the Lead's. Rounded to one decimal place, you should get -2.4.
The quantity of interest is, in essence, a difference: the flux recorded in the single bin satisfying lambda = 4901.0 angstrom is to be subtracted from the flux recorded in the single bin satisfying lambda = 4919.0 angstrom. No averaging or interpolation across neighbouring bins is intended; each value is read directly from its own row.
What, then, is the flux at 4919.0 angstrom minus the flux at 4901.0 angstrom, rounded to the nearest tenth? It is 3.3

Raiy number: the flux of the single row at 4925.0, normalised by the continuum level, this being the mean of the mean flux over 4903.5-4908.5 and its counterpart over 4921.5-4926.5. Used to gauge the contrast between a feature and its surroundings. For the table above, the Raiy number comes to 1.01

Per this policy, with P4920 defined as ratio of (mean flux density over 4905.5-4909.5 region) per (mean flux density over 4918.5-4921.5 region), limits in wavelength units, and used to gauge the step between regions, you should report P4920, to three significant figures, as 0.882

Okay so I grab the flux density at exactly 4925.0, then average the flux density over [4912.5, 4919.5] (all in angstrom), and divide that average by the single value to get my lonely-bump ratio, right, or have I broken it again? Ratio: 1.01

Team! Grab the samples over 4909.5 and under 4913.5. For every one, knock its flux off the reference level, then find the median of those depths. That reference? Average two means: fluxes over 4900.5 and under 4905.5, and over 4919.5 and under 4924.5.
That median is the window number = 2.4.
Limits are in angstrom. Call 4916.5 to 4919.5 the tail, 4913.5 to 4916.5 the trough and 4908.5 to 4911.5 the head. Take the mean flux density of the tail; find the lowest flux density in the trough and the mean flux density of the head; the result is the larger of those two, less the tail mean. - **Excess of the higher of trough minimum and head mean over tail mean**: -3.0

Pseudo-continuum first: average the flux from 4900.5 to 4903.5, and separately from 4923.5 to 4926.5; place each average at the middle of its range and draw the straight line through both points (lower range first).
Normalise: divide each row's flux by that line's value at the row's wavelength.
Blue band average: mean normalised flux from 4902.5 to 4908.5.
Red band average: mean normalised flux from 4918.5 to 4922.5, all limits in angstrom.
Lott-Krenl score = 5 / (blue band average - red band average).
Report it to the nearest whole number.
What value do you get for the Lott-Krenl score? -43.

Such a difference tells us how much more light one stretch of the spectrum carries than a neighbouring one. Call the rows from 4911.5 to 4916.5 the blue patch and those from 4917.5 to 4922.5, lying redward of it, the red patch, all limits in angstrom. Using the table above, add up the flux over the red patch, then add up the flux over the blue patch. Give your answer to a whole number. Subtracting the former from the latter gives -22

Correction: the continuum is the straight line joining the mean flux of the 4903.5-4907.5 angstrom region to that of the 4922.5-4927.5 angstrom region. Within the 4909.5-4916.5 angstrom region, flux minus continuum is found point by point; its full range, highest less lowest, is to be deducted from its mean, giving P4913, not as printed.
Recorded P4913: -0.6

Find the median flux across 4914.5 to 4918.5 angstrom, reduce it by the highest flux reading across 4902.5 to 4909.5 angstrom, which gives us 1.8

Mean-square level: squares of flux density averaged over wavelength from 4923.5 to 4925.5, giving 2338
